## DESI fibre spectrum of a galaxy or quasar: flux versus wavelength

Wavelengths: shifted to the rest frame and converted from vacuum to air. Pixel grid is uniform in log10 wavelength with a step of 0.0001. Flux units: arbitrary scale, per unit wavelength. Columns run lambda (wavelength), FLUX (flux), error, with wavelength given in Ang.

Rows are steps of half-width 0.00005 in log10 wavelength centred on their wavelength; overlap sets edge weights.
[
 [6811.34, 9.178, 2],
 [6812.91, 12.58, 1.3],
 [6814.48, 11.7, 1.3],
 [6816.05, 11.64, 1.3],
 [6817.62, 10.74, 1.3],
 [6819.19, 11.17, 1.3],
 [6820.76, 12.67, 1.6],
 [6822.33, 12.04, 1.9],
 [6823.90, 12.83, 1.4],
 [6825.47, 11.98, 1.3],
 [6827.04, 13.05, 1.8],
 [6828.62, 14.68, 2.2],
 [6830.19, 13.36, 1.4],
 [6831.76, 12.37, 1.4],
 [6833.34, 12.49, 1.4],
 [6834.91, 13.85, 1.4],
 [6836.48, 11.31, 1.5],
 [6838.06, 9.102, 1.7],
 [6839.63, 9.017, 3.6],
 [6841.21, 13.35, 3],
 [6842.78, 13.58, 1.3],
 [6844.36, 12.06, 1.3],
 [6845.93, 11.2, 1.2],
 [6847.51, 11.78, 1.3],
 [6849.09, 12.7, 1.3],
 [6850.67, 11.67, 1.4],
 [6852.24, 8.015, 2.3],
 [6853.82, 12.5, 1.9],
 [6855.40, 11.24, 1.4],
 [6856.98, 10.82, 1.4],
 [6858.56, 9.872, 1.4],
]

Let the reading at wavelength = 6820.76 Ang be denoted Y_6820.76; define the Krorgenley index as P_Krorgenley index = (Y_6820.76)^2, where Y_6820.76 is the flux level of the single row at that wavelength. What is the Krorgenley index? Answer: 161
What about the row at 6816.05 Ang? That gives 135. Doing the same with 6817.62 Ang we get 115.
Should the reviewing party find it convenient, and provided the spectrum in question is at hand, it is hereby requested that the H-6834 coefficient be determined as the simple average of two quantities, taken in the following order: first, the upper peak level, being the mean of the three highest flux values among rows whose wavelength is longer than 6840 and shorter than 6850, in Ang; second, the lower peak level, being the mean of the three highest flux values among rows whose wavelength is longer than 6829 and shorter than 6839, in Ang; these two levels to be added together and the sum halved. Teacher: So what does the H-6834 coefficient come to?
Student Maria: 13.2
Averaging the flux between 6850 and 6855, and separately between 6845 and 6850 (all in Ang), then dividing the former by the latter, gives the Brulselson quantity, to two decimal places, 0.90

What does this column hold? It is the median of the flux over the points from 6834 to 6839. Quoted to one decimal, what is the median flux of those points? 11.3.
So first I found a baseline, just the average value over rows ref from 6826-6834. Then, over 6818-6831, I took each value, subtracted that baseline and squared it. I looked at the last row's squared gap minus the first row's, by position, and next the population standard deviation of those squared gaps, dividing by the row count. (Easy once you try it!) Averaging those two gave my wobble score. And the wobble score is -1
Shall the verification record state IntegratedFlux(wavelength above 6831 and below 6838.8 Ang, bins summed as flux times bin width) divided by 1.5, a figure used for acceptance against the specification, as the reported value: 62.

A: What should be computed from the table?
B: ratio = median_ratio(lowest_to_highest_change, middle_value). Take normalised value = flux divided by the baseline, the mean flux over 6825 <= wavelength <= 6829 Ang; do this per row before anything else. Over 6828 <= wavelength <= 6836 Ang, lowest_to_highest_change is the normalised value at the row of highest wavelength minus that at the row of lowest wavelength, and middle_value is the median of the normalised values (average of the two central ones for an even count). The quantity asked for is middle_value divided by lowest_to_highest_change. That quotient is -16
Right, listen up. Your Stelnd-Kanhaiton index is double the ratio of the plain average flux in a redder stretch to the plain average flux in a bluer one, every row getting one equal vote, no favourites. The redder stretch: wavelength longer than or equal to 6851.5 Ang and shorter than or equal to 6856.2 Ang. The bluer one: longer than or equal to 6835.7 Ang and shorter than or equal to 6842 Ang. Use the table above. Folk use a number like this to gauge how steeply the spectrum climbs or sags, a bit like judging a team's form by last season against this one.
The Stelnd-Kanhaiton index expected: 1.98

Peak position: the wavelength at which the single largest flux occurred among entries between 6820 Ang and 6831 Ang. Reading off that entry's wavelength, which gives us 6828.62 Ang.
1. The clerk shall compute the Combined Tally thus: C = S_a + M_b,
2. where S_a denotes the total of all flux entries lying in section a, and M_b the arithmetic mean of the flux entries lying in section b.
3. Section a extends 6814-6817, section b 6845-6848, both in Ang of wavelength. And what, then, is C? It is 34.8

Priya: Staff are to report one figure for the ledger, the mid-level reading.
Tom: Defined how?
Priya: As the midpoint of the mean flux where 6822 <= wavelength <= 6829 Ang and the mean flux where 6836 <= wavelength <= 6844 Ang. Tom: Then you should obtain 12.1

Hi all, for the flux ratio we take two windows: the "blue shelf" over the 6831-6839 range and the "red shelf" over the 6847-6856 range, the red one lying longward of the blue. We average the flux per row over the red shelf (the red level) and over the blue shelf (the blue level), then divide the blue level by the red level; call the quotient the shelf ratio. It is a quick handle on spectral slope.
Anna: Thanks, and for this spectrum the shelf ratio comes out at 1.04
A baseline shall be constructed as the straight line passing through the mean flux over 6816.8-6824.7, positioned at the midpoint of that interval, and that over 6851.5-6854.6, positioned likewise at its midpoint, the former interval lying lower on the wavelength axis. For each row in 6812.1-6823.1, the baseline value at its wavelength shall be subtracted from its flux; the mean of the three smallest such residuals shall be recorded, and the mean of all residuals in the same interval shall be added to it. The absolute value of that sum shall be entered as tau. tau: 1.1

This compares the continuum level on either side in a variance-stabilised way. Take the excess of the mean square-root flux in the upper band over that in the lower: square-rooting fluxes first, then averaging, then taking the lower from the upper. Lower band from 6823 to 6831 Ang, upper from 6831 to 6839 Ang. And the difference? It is -0.20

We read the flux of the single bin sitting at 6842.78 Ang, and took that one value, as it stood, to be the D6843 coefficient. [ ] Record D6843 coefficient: 13.58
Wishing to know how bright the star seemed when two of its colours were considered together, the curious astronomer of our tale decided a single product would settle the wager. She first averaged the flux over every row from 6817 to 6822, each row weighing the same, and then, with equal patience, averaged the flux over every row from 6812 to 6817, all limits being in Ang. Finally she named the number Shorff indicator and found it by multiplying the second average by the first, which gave 138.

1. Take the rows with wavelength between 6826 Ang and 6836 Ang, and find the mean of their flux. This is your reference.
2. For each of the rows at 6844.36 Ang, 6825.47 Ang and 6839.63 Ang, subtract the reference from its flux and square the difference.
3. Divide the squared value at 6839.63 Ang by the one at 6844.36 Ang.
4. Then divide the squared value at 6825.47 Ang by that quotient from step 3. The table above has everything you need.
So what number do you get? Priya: 0.1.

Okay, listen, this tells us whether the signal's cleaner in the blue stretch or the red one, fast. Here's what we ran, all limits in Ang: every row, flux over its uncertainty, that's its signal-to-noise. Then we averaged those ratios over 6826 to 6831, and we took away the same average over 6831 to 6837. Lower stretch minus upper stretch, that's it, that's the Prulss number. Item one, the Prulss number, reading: -1.0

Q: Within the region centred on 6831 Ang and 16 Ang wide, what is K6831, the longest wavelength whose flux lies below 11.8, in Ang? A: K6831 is 6838.06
